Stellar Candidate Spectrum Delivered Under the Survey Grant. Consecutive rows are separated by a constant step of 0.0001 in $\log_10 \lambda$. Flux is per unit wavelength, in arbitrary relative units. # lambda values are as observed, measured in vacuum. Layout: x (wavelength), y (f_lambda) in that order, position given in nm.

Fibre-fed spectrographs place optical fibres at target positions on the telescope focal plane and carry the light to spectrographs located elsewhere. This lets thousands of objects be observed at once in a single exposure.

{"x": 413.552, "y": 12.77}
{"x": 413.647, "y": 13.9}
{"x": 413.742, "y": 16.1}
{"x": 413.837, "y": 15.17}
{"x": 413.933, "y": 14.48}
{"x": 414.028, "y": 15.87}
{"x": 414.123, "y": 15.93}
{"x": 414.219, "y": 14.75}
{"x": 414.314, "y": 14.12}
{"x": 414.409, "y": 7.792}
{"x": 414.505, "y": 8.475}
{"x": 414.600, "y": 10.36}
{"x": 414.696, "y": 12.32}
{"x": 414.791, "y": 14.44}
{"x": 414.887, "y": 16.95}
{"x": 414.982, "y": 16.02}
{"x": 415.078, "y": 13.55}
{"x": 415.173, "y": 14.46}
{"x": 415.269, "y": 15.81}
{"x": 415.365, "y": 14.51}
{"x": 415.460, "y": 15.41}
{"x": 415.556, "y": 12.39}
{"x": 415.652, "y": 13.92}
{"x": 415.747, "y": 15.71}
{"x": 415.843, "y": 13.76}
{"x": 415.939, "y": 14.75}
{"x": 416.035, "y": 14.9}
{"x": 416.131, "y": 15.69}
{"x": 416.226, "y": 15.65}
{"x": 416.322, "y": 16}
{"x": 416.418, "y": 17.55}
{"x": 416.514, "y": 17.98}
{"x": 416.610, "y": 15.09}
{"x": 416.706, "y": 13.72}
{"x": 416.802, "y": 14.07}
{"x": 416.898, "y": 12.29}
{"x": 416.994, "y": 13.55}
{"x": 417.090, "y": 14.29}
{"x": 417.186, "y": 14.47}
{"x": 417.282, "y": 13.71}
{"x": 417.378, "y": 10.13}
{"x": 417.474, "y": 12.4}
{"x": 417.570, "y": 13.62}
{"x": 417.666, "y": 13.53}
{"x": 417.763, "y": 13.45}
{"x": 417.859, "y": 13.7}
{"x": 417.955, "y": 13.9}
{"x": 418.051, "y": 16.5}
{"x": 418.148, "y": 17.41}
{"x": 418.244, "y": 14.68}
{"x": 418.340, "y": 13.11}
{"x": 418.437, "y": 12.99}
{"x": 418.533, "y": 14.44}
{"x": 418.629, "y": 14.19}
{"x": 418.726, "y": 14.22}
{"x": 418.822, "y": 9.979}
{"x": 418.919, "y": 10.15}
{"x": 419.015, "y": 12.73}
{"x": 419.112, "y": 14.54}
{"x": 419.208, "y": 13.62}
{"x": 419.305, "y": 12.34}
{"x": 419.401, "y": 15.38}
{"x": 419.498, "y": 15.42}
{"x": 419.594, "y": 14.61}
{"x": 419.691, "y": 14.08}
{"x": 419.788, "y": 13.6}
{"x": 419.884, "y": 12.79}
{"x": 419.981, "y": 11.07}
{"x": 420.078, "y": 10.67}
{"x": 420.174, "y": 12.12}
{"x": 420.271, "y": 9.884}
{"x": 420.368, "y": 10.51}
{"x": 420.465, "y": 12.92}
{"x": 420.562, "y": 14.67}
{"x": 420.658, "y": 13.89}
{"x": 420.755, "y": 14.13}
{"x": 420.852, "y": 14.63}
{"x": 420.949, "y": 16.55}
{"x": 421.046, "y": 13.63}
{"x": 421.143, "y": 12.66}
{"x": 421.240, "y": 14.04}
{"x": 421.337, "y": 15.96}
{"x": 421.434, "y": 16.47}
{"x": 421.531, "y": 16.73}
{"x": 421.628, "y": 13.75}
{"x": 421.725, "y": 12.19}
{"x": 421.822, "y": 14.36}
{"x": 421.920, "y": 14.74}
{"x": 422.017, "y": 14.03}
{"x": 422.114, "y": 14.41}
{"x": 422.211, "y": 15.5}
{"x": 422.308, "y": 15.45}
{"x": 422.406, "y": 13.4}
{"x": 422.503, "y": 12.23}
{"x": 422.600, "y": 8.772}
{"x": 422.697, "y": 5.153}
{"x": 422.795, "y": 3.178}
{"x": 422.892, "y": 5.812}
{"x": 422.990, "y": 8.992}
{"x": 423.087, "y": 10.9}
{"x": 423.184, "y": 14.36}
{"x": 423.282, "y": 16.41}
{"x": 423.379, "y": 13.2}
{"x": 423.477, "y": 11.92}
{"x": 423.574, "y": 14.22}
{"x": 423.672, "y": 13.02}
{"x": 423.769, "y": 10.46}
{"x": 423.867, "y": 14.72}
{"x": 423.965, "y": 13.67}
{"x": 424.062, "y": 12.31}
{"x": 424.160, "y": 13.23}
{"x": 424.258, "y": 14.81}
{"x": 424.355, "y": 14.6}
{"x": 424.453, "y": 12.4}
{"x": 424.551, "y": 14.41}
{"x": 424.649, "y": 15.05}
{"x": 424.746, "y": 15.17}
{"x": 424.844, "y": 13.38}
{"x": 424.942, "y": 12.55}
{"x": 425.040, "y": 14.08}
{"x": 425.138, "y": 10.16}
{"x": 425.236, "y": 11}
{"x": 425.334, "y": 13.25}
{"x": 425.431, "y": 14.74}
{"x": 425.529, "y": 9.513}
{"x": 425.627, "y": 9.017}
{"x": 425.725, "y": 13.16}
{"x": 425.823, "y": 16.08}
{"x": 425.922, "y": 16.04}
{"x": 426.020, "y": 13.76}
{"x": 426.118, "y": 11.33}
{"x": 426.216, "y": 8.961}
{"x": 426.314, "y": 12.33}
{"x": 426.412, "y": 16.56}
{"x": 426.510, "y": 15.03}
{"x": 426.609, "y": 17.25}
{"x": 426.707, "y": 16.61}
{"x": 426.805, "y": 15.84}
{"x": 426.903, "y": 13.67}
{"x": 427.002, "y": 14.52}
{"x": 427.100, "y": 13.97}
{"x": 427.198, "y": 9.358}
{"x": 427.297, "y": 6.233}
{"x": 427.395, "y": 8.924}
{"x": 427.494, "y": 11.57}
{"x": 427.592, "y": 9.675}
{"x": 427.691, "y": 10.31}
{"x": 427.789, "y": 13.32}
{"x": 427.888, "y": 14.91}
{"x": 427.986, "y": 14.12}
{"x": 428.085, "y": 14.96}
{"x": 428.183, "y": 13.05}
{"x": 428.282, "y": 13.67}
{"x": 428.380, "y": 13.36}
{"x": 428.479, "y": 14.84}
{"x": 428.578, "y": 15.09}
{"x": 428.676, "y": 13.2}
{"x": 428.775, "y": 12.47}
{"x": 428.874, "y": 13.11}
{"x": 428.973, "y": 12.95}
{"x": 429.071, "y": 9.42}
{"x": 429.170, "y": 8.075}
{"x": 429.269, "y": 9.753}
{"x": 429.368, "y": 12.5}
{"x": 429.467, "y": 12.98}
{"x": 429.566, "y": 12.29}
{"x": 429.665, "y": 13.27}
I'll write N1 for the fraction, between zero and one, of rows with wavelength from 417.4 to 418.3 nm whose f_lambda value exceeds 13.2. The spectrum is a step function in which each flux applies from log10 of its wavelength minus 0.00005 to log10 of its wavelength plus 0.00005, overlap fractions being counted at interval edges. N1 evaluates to 0.89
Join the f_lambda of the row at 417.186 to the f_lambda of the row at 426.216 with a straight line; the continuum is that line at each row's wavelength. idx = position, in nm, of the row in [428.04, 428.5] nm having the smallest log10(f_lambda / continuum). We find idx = 428.183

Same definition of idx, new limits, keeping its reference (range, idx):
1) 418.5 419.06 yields 418.822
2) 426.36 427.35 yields 427.297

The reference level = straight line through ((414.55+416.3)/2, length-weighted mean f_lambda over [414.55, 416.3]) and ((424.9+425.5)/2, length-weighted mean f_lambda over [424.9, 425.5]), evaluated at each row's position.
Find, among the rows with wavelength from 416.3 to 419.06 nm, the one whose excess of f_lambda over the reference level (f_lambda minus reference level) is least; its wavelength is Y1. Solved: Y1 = 417.378 nm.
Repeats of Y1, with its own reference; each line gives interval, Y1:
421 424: 422.795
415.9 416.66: 415.939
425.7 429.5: 427.297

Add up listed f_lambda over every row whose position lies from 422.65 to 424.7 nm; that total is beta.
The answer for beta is 253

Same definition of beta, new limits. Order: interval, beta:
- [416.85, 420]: 447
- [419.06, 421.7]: 371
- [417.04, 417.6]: 79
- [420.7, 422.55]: 275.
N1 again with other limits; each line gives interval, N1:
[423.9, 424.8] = 0.78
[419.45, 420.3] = 0.44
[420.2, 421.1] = 0.67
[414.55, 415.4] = 0.78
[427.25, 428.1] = 0.44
